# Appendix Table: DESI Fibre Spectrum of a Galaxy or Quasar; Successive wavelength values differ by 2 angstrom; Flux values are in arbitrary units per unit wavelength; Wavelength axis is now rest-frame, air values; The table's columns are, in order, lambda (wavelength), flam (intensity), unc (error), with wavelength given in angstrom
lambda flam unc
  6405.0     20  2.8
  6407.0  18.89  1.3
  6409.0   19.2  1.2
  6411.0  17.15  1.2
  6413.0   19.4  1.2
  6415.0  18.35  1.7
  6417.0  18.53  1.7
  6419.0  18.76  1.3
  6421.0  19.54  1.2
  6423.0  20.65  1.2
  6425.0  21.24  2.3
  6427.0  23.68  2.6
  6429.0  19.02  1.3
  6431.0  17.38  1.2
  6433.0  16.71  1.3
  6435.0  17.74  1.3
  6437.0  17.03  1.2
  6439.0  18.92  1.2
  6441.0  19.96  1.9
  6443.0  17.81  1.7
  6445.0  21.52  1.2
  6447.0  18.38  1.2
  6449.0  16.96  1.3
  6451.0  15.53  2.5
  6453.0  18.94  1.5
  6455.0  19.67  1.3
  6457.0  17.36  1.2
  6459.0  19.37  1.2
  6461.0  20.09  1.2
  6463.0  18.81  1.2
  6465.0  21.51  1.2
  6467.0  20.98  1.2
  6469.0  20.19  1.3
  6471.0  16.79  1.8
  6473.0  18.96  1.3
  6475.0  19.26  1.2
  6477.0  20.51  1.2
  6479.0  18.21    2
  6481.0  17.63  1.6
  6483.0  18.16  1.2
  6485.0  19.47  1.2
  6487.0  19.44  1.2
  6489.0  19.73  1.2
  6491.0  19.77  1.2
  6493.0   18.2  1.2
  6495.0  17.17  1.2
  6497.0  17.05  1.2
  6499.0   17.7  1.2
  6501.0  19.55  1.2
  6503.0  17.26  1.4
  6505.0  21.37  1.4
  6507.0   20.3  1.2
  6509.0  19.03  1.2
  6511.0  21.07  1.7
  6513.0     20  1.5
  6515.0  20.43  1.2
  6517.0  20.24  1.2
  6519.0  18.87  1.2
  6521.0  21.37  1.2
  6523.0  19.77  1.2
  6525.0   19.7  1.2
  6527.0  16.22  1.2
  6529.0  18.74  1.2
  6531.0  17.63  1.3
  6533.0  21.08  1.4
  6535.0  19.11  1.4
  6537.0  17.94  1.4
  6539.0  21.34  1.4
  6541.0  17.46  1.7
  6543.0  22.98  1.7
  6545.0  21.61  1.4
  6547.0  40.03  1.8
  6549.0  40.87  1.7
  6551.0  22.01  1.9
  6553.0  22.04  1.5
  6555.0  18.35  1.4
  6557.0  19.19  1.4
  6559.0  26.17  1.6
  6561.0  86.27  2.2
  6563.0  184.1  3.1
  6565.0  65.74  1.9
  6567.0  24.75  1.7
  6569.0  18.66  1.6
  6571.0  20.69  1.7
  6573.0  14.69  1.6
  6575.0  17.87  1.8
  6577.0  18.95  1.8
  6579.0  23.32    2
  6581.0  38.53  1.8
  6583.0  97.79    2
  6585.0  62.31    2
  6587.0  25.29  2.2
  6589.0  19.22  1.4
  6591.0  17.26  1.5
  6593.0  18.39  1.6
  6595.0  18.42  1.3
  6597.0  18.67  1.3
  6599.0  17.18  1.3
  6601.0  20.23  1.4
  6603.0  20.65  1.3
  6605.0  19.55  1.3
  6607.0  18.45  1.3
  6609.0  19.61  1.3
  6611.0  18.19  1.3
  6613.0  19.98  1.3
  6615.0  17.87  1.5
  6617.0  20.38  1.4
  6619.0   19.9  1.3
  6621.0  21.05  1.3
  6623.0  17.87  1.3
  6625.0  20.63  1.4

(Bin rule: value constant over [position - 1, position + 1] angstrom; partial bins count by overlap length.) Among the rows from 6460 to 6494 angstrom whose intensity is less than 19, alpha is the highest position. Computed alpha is 6493.0 angstrom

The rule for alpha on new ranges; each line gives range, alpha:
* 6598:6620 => 6615.0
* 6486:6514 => 6503.0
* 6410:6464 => 6463.0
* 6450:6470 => 6463.0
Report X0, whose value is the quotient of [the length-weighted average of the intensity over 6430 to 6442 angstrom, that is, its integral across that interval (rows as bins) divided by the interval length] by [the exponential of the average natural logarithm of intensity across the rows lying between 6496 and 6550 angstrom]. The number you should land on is 0.9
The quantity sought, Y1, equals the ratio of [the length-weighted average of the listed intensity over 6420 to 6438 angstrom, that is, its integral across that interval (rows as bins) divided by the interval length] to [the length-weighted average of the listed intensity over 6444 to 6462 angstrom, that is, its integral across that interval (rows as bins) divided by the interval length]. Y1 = 1.03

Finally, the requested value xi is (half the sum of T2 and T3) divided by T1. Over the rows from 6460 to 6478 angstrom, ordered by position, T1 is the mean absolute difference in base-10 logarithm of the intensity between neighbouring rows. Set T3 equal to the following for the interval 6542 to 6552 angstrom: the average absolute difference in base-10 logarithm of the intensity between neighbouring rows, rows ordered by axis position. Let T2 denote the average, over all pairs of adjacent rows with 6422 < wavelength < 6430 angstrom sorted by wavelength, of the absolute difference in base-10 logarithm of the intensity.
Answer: 2.8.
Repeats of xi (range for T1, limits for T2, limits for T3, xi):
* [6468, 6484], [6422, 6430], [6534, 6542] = 1.6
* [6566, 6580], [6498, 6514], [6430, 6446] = 0.5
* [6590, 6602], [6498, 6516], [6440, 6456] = 1.7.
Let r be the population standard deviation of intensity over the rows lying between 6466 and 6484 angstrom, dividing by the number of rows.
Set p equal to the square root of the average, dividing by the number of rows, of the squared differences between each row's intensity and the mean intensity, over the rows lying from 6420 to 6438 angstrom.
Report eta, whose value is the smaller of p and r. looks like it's 1.3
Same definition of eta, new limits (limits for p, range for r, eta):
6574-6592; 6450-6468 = 1.7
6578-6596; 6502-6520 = 1.2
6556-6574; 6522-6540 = 1.6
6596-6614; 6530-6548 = 1.1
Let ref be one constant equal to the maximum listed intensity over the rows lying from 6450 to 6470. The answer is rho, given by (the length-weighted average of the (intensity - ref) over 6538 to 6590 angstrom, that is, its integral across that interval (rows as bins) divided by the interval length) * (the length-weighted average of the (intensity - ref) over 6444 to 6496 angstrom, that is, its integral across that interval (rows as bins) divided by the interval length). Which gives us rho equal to -42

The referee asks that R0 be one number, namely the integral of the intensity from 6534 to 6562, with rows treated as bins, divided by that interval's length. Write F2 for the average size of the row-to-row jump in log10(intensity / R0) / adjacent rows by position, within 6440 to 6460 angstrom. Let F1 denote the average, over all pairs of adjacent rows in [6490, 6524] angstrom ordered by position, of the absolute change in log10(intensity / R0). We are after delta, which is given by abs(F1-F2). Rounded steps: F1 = 0.0325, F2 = 0.053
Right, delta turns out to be 0.02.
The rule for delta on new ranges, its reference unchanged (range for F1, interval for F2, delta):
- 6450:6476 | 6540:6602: 0.12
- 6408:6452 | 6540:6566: 0.15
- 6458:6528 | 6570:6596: 0.12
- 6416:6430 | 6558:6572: 0.28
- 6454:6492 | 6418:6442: 0.00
